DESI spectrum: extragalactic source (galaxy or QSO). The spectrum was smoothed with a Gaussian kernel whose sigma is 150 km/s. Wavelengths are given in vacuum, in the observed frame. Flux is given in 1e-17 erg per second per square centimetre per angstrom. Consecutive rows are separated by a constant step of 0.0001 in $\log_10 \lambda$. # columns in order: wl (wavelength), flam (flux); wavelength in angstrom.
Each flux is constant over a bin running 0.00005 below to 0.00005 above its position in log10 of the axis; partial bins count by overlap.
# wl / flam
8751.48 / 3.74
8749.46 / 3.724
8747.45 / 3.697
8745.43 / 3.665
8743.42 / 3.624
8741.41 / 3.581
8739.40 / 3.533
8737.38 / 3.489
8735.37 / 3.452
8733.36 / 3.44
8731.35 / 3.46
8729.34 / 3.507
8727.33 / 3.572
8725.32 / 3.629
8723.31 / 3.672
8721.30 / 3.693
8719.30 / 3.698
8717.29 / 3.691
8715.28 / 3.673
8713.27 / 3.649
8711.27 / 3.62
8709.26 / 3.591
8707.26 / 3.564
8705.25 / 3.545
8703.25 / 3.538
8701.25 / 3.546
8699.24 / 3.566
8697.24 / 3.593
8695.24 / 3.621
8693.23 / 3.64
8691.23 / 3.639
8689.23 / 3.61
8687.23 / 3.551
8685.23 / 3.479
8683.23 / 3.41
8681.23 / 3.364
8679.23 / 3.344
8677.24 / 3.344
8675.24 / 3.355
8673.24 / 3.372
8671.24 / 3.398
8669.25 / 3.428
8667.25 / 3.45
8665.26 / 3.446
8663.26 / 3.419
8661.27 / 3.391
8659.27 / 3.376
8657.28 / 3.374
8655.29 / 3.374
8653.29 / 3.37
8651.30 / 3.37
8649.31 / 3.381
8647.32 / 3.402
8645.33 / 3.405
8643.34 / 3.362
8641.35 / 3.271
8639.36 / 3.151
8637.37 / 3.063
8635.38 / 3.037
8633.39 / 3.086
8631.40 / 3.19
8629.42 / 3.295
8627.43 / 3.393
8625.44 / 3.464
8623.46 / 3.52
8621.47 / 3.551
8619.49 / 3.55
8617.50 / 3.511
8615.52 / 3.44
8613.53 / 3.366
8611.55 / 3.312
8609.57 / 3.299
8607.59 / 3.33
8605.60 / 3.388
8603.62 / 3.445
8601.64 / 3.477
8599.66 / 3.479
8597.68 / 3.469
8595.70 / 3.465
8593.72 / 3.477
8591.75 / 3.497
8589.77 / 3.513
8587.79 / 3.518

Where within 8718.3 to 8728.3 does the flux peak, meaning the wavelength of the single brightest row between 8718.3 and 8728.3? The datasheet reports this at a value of 8719.30 angstrom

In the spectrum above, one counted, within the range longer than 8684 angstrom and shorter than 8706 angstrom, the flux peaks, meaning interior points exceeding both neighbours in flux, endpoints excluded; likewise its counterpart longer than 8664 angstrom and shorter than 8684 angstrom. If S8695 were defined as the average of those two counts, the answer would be 1.00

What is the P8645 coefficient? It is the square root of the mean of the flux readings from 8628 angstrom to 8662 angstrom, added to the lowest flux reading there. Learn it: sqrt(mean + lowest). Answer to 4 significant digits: 2.515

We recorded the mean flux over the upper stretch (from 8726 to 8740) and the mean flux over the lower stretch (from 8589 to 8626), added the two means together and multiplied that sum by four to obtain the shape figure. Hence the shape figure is 27.8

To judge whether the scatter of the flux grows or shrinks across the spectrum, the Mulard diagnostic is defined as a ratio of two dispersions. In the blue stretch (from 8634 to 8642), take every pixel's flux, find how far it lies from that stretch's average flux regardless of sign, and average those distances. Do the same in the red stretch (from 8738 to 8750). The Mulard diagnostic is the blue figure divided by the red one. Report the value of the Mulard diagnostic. 1.4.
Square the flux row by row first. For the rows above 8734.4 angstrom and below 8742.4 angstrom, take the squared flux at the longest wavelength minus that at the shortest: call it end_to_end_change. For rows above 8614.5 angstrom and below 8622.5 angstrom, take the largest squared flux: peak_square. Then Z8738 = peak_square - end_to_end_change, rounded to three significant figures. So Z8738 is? 11.7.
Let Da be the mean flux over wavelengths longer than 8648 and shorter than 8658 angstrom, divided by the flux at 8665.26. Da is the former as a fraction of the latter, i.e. 0.979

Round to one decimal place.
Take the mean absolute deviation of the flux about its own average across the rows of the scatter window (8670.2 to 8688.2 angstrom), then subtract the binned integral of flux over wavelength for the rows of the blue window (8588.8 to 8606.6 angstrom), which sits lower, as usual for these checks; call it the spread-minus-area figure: -61.7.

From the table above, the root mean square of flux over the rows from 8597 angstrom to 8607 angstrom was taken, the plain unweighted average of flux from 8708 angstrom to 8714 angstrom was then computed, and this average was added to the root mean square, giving 7.07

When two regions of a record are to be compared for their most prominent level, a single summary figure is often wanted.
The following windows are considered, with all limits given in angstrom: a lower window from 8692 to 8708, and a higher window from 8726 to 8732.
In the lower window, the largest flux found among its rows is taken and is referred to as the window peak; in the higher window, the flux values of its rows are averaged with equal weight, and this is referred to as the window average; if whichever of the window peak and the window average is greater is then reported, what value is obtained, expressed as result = 3.64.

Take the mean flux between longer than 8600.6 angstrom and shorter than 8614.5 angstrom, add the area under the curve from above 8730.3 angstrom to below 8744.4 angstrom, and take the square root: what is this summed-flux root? 7.27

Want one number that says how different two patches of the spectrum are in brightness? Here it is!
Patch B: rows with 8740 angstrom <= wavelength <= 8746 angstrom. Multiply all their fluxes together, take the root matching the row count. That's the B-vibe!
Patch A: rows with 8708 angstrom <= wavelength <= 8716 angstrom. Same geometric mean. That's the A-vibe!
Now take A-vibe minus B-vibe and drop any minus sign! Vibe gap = 0.01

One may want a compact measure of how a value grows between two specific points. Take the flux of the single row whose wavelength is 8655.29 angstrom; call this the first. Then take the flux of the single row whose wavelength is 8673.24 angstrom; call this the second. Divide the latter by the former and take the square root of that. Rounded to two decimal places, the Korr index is 1.00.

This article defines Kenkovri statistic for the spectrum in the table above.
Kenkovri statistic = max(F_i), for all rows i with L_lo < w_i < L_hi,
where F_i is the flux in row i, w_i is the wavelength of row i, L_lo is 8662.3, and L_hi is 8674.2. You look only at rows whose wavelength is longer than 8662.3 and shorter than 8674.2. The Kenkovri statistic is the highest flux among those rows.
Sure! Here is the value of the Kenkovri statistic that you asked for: 3.45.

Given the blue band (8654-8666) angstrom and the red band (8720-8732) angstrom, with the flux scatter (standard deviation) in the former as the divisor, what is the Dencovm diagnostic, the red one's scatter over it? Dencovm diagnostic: 3.1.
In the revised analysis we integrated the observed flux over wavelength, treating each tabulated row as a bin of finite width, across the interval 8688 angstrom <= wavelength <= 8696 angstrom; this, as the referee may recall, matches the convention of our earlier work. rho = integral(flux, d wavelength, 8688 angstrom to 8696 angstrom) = 29.0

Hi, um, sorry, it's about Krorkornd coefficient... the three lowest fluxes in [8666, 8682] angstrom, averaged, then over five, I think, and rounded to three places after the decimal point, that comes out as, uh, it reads 0.670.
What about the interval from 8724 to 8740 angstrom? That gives 0.690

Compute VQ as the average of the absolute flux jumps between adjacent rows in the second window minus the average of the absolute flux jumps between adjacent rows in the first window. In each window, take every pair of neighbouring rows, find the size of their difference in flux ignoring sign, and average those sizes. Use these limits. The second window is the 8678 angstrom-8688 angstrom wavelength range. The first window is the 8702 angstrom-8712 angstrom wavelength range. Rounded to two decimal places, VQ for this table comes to 0.03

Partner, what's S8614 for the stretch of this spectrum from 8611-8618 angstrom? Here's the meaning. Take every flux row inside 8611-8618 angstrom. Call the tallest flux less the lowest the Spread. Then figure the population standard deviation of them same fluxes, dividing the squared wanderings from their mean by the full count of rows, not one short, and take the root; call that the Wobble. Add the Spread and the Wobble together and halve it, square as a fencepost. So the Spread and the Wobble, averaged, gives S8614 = 0.14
